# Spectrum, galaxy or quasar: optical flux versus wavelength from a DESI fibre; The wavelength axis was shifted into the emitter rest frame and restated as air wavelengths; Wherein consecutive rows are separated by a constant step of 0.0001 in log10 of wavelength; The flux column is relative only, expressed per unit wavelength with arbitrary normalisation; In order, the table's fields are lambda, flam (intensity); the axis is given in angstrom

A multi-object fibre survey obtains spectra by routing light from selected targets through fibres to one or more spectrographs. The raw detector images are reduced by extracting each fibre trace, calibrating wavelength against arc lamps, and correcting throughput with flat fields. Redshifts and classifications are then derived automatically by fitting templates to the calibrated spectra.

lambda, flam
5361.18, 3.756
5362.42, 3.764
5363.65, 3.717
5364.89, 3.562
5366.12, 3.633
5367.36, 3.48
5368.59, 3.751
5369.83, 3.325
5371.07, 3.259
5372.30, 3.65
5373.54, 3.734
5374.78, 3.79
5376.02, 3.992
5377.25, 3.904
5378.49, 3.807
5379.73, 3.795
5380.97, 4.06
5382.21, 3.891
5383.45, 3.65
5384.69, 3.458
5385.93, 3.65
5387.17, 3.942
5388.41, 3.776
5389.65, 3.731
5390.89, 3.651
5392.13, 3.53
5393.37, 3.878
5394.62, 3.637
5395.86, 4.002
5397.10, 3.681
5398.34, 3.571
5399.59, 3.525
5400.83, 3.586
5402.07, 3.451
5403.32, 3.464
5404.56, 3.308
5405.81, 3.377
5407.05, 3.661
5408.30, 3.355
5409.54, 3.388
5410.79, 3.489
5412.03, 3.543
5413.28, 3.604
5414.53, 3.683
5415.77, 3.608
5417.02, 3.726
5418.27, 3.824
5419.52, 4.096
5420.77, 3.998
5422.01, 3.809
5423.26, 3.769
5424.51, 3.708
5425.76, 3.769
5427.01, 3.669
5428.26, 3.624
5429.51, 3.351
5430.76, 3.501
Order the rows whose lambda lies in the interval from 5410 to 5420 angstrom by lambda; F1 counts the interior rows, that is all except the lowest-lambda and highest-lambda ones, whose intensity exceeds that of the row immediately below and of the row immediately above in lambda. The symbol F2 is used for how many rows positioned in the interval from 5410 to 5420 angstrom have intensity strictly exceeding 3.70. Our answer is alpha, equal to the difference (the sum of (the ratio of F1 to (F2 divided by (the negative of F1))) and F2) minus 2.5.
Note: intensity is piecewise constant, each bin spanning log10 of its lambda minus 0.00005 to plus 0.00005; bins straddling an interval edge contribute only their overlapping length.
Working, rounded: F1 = 1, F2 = 3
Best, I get 0.2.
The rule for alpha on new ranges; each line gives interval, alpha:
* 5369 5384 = 5.0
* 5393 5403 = -2.5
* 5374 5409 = 4.2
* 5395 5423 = -0.7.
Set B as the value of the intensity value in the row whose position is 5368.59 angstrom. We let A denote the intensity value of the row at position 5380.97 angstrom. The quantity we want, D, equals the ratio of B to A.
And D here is 0.92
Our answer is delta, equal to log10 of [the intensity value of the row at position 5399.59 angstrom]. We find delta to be 0.547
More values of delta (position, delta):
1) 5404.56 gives 0.520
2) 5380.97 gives 0.609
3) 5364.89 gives 0.552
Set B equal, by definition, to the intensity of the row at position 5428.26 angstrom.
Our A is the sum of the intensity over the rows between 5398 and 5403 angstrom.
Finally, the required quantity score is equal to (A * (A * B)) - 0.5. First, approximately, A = 14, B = 3.624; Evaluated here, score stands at 723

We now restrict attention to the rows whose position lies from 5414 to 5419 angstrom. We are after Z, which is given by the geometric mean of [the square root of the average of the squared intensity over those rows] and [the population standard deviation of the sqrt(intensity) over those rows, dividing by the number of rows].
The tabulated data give 0.27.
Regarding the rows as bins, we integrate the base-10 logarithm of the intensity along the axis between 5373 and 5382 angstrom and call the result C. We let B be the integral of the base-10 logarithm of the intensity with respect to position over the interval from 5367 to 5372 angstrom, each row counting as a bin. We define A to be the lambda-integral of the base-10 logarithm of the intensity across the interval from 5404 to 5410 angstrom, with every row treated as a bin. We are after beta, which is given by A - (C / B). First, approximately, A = 3.2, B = 2.7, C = 5.3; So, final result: 1.2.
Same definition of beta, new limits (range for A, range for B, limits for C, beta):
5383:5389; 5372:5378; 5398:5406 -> 2.2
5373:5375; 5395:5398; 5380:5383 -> 0.1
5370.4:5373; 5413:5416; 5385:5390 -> -0.3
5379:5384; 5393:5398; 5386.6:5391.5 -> 1.9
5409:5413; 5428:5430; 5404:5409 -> -0.3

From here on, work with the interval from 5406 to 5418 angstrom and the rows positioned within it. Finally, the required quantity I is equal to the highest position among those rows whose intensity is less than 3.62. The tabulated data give 5415.77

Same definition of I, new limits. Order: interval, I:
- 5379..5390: 5384.69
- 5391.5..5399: 5398.34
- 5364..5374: 5371.07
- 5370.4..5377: 5371.07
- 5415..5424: 5415.77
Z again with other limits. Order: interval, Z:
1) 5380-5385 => 0.47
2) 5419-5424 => 0.36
